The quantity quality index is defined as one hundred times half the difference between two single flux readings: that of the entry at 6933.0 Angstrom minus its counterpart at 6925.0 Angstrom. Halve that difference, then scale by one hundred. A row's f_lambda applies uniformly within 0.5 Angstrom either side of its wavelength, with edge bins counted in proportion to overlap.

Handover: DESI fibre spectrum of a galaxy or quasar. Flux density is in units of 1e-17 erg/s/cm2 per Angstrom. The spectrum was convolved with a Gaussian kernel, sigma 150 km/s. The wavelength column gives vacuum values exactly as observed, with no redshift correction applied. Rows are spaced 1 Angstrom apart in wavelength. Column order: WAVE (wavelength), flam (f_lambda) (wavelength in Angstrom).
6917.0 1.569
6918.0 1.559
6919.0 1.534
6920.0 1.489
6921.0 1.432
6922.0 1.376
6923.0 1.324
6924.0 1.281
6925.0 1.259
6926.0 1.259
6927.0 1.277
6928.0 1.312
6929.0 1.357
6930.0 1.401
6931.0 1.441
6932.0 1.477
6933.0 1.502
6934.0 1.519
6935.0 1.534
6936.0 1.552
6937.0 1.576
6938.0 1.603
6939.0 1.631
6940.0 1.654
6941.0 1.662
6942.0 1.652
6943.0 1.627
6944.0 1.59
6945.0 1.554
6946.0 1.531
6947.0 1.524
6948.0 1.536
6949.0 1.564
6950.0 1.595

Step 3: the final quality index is 12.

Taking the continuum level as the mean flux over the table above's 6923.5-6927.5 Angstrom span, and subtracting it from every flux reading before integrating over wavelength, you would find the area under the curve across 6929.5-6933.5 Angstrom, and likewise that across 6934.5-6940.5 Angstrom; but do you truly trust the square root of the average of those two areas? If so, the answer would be 1.2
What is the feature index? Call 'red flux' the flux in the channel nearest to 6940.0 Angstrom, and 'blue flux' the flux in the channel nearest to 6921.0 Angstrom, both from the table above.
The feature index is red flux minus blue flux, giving 0.22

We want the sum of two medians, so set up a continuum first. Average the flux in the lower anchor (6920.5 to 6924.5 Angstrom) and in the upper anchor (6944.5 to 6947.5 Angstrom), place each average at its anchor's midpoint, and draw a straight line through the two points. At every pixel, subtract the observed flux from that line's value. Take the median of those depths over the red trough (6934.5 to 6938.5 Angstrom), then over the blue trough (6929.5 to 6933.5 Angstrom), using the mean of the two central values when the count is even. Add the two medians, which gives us -0.14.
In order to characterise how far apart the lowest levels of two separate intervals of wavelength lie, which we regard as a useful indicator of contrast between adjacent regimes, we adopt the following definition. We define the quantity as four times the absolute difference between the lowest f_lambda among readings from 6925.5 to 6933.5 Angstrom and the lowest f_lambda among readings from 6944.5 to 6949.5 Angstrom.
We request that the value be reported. 1.1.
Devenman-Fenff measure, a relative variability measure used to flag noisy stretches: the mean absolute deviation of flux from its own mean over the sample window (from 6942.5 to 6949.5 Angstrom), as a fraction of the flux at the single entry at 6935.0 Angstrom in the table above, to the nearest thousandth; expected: 0.018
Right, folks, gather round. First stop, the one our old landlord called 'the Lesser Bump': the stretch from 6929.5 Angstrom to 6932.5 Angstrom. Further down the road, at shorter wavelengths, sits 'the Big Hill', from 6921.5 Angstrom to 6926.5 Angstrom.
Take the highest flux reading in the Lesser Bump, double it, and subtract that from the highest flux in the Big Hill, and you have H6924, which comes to -1.58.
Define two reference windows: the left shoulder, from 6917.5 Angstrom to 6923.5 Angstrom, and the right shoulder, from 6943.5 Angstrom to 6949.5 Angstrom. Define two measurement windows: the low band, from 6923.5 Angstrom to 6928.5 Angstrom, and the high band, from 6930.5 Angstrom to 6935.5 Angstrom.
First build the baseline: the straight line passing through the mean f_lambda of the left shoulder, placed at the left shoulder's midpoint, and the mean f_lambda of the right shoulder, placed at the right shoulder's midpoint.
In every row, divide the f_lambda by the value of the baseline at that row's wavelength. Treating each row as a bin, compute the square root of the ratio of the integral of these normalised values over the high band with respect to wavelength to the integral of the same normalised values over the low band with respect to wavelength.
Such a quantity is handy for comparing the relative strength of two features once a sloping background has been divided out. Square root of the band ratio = 1.07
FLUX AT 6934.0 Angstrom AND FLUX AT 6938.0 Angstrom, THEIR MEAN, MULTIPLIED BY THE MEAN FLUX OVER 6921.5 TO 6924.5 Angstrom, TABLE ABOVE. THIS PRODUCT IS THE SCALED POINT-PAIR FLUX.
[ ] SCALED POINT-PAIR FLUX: 2.07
